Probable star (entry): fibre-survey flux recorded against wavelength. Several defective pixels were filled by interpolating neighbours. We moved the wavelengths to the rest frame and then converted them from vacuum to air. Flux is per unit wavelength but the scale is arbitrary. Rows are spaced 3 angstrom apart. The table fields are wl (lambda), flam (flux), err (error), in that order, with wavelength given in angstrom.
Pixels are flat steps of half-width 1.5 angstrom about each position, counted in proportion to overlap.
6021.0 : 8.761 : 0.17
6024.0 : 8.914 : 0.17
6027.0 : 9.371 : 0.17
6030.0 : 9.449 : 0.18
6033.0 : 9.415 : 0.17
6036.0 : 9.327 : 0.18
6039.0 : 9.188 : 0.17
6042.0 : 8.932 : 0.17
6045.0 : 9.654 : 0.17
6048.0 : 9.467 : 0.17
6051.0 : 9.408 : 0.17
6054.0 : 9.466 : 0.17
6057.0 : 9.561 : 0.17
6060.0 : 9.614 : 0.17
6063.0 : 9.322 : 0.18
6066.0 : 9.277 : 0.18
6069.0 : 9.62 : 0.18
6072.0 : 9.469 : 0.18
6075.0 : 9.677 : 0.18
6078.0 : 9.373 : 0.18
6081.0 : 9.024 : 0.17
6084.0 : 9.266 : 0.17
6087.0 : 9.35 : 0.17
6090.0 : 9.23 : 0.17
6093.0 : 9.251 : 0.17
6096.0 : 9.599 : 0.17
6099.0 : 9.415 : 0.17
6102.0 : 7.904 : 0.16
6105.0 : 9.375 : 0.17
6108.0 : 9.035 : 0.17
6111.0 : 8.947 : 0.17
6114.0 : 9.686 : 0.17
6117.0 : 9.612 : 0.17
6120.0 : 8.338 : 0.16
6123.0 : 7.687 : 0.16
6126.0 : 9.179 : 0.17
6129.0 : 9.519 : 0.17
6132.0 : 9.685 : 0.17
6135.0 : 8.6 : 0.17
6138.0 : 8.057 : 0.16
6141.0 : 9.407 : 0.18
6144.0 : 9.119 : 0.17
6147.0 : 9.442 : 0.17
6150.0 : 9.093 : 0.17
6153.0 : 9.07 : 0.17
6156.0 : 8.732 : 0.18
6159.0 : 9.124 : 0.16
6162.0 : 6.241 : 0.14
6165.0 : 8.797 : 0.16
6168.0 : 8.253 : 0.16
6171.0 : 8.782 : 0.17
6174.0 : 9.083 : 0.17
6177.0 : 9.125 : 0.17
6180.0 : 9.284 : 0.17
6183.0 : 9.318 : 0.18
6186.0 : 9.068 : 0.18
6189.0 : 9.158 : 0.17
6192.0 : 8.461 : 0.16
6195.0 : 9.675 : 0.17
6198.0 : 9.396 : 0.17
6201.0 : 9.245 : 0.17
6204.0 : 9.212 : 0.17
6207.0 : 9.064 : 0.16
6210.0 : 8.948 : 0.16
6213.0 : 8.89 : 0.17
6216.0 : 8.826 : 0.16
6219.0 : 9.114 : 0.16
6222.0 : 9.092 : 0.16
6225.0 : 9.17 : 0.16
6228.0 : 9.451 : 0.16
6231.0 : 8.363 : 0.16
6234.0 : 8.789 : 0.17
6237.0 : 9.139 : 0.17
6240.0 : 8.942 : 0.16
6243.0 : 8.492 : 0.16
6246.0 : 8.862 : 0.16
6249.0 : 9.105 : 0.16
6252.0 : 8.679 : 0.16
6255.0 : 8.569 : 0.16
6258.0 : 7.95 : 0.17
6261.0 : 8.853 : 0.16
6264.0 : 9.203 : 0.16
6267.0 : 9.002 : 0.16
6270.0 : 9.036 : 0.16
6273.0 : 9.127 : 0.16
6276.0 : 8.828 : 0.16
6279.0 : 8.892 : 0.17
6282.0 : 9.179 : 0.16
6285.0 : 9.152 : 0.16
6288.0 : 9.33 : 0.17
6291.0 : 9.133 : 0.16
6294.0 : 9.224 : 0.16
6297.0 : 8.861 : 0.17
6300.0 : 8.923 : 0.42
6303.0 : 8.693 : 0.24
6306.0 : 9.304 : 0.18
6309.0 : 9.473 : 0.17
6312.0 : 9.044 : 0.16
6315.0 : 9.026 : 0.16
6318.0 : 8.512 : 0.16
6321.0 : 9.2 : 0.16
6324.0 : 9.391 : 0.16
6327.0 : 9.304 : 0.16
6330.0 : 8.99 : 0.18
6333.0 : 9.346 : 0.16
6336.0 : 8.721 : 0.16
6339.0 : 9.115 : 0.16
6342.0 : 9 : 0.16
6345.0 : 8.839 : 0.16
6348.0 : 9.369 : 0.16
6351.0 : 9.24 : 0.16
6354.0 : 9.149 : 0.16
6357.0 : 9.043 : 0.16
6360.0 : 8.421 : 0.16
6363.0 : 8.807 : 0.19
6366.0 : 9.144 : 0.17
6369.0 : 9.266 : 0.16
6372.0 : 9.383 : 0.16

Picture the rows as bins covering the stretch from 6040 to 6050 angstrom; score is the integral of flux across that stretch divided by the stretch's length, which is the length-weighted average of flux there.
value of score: 9.35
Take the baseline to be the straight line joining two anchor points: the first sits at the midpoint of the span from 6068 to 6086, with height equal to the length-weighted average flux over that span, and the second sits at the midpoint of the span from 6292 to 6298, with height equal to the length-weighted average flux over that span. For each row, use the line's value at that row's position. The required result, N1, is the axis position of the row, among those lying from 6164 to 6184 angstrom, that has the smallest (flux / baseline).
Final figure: 6168.0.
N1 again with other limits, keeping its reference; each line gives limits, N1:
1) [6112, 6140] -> 6123.0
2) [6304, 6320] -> 6318.0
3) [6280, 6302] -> 6297.0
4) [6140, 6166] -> 6162.0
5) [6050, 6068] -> 6066.0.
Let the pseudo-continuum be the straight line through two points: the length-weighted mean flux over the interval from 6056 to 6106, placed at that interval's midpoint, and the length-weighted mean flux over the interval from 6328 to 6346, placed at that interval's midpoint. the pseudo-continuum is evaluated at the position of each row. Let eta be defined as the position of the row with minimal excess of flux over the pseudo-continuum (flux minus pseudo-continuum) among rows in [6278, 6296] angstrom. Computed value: 6279.0 angstrom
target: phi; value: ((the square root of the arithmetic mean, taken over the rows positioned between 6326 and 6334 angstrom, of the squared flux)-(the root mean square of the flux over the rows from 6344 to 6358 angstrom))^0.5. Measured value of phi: 0.29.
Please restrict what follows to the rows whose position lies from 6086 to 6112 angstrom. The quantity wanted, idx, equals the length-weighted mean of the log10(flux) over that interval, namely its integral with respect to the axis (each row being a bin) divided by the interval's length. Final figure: 0.959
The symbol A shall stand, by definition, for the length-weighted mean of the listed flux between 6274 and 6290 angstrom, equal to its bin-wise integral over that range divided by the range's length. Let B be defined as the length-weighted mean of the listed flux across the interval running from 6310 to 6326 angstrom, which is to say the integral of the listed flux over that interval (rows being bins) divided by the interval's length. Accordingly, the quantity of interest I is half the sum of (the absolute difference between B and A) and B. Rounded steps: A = 9.08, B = 9.06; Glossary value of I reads 4.54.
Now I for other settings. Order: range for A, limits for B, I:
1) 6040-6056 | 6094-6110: 4.69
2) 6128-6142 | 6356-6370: 4.51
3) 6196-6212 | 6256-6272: 4.59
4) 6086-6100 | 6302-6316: 4.68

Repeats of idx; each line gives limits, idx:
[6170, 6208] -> 0.961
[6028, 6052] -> 0.971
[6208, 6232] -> 0.954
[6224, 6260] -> 0.943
